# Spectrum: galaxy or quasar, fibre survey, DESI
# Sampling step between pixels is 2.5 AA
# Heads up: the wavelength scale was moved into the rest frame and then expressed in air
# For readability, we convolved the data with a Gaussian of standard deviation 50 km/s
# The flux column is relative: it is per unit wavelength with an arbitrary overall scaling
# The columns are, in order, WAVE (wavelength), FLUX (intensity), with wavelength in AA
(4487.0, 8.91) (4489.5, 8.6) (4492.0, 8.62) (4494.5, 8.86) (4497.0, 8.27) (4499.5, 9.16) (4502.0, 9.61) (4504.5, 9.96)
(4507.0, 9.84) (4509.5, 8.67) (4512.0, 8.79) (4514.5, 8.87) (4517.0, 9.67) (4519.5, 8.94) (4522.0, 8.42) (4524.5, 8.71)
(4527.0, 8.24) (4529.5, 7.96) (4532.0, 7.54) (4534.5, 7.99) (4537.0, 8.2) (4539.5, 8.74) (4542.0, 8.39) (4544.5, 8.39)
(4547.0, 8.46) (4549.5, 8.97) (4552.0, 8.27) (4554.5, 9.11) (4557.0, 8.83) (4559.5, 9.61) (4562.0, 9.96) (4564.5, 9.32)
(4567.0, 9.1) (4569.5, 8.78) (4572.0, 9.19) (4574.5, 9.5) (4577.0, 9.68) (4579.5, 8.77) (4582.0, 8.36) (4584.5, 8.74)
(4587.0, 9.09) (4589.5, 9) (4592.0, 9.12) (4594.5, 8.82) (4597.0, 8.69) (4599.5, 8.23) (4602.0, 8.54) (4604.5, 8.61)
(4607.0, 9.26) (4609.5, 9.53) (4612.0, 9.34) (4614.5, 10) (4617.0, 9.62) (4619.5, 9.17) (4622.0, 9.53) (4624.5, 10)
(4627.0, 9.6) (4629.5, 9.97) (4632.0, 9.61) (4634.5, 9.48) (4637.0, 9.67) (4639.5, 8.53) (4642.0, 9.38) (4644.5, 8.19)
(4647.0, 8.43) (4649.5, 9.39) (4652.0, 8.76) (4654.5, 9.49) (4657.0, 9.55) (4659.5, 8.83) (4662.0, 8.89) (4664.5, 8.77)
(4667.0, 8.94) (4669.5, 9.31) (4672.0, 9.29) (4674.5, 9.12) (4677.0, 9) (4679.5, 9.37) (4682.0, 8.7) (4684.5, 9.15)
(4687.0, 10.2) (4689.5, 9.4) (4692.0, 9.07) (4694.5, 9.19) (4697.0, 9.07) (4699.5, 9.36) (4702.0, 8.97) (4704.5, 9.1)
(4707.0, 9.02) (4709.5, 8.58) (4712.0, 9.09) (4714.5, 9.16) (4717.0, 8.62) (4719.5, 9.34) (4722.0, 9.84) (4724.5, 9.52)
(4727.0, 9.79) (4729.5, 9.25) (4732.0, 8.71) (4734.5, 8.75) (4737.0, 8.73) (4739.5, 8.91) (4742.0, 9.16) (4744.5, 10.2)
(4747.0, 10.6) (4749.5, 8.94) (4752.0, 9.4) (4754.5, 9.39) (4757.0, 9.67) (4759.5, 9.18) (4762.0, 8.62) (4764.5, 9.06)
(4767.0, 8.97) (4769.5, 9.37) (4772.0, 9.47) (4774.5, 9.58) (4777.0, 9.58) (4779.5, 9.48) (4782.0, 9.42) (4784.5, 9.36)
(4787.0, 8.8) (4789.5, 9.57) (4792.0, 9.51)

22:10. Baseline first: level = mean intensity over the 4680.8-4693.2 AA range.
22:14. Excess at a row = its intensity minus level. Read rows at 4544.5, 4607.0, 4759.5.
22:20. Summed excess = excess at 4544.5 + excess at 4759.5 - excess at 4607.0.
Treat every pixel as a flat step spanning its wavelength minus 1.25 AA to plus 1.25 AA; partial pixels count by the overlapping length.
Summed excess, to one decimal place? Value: -1.0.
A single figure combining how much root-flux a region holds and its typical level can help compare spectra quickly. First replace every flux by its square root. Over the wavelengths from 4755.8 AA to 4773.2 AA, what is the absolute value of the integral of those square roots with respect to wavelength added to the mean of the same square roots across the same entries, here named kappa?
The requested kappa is 56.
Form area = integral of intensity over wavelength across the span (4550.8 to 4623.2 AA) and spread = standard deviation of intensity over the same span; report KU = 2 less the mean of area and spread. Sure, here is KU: -328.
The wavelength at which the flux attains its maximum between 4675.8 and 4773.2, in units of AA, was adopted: 4747.0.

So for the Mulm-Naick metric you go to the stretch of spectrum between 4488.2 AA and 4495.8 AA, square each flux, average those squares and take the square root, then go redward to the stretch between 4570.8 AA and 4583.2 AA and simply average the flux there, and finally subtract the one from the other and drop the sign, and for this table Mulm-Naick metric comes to 0.41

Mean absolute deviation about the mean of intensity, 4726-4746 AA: 0.419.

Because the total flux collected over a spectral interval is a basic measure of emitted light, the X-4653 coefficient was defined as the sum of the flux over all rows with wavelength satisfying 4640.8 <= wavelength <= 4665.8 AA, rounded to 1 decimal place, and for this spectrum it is 89.7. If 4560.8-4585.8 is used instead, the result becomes 91.4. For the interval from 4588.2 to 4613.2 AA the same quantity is 89.1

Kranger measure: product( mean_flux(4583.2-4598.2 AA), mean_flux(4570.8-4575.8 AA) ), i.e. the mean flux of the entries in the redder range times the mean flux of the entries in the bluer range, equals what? 83.3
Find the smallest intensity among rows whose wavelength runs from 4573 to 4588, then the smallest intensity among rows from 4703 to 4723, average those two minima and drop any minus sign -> 8.47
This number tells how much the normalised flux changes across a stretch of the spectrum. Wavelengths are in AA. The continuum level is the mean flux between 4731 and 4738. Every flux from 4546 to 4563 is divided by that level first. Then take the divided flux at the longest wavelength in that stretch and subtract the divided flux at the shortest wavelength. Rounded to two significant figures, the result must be 0.17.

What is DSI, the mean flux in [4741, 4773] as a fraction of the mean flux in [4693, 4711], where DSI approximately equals 1.04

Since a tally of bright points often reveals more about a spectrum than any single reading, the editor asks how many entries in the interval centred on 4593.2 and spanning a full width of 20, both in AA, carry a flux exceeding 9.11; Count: 1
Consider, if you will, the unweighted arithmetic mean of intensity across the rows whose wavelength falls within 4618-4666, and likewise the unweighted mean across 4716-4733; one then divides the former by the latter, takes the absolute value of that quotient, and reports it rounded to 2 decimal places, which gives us 0.99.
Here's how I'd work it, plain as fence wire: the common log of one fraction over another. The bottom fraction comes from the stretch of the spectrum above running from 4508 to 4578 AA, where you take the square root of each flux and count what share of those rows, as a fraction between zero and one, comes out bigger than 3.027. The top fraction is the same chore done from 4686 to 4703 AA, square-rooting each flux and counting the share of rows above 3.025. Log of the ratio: 0.4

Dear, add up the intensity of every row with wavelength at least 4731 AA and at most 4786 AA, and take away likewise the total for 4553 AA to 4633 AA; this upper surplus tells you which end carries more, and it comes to -90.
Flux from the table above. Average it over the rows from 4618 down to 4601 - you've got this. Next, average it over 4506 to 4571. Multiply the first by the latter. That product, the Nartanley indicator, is 81.2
